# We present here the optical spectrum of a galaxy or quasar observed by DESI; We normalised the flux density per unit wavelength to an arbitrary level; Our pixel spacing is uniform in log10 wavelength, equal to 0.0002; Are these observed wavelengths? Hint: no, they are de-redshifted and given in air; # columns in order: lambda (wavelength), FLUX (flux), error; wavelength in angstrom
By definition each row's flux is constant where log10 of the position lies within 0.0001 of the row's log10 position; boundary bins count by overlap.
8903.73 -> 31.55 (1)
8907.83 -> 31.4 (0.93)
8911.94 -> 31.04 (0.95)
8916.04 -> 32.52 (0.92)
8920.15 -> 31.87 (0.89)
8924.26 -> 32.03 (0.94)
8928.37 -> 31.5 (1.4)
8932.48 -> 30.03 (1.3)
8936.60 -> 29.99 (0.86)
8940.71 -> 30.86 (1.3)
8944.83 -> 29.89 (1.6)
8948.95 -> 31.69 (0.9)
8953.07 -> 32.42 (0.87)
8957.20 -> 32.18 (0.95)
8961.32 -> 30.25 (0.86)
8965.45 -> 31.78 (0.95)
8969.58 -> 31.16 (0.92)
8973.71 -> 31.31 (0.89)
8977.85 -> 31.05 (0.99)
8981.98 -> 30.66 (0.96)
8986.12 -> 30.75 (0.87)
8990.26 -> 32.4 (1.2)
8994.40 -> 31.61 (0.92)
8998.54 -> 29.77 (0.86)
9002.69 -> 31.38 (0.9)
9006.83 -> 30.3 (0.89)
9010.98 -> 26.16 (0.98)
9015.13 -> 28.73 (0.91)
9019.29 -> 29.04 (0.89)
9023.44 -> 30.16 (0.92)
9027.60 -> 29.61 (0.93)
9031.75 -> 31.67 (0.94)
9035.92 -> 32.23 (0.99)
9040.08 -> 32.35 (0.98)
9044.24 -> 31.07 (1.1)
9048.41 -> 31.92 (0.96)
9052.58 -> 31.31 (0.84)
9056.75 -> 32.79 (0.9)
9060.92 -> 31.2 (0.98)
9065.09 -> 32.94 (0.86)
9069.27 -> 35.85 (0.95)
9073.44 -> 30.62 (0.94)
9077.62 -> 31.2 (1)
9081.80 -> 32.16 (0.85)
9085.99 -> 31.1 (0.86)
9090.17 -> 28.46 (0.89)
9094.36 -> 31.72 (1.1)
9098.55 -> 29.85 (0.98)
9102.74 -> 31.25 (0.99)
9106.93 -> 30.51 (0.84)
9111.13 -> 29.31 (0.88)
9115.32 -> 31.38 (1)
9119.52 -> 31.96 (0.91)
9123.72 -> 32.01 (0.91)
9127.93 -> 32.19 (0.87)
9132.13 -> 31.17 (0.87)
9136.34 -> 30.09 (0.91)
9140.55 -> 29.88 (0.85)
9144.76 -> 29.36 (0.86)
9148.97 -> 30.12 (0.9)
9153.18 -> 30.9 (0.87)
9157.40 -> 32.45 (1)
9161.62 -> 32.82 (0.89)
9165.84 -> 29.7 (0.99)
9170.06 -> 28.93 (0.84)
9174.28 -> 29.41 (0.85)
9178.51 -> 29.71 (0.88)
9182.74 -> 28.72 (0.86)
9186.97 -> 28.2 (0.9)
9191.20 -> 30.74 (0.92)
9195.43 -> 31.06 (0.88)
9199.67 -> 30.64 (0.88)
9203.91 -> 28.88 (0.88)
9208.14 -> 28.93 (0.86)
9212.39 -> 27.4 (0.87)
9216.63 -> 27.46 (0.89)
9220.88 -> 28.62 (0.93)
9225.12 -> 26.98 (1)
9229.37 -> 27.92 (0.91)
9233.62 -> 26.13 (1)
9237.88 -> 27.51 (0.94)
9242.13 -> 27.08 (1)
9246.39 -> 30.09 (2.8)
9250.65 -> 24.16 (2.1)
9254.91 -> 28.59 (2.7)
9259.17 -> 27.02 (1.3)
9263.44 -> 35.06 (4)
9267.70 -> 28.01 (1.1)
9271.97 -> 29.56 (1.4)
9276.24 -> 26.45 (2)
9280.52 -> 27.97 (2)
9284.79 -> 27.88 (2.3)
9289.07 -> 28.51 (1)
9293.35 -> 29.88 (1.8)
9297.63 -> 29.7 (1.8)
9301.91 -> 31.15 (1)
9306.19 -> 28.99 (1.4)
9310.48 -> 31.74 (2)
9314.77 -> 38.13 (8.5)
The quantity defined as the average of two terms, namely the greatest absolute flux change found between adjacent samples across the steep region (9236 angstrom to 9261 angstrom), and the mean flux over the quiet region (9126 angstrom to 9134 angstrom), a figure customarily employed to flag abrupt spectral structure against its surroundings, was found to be 18.8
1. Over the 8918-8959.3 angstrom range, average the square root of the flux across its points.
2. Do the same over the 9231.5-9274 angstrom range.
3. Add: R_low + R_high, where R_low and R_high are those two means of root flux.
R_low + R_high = 10.9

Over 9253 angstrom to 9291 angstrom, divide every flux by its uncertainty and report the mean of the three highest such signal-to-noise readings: 25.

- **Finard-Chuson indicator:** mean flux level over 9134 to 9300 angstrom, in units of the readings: 29.0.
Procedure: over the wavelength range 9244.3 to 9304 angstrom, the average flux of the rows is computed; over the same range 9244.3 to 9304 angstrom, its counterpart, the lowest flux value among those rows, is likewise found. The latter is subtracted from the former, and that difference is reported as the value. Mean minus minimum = 4.7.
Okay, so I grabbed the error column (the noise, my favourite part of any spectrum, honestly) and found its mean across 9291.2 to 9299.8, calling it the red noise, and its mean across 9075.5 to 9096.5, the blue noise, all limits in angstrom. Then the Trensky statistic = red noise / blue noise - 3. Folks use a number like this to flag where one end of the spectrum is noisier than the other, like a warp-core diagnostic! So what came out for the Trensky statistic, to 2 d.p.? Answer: -1.09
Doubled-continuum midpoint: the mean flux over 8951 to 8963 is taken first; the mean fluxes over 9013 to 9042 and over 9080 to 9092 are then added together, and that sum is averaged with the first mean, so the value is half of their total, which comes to 46.4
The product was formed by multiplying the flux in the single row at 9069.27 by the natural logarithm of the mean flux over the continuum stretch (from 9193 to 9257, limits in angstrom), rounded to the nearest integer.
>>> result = 120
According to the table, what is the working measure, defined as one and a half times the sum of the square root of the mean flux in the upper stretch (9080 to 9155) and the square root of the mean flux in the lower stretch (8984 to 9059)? 16.6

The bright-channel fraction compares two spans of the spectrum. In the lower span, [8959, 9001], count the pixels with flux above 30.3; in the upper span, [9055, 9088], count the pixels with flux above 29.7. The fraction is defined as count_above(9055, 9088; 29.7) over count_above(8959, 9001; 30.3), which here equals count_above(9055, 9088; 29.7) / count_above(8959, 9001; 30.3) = 1.0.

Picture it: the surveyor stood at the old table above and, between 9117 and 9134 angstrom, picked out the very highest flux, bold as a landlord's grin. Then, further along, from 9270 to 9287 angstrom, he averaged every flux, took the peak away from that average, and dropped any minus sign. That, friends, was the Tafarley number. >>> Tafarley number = 4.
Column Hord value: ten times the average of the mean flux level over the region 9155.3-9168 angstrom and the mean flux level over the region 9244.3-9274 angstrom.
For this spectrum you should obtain 303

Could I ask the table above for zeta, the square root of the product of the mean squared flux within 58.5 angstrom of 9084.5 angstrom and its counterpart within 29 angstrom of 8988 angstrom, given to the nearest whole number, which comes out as 959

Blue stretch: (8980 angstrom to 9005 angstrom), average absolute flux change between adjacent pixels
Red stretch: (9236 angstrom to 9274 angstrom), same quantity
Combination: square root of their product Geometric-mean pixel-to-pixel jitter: 2.19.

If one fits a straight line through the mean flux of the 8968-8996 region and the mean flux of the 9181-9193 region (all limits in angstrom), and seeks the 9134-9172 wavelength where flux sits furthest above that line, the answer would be 9161.62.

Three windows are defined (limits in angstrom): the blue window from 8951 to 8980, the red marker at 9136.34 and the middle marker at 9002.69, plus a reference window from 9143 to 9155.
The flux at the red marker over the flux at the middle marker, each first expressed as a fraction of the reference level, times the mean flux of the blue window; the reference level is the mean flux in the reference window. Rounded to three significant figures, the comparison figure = 30.2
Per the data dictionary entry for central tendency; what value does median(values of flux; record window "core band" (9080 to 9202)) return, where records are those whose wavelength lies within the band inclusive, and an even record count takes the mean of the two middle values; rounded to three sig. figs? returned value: 30.6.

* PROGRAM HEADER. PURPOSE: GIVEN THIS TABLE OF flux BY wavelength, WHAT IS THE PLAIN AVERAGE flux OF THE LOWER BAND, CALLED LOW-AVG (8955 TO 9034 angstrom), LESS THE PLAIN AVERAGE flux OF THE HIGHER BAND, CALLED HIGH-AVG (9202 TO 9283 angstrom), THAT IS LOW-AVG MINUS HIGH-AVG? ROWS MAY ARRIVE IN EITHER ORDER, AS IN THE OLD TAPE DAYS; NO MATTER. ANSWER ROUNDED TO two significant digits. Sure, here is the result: 2.4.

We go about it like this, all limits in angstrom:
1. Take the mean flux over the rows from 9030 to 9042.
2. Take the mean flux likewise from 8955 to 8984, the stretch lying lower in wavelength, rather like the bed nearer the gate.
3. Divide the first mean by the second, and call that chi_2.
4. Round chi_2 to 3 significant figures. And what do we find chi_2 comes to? 1.03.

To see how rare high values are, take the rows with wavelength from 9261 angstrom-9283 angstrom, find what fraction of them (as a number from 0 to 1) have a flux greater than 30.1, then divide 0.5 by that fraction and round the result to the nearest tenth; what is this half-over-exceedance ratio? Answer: 2.5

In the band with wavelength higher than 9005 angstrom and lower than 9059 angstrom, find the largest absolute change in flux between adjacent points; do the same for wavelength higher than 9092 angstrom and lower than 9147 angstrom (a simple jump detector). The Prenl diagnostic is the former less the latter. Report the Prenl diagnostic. 2.1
